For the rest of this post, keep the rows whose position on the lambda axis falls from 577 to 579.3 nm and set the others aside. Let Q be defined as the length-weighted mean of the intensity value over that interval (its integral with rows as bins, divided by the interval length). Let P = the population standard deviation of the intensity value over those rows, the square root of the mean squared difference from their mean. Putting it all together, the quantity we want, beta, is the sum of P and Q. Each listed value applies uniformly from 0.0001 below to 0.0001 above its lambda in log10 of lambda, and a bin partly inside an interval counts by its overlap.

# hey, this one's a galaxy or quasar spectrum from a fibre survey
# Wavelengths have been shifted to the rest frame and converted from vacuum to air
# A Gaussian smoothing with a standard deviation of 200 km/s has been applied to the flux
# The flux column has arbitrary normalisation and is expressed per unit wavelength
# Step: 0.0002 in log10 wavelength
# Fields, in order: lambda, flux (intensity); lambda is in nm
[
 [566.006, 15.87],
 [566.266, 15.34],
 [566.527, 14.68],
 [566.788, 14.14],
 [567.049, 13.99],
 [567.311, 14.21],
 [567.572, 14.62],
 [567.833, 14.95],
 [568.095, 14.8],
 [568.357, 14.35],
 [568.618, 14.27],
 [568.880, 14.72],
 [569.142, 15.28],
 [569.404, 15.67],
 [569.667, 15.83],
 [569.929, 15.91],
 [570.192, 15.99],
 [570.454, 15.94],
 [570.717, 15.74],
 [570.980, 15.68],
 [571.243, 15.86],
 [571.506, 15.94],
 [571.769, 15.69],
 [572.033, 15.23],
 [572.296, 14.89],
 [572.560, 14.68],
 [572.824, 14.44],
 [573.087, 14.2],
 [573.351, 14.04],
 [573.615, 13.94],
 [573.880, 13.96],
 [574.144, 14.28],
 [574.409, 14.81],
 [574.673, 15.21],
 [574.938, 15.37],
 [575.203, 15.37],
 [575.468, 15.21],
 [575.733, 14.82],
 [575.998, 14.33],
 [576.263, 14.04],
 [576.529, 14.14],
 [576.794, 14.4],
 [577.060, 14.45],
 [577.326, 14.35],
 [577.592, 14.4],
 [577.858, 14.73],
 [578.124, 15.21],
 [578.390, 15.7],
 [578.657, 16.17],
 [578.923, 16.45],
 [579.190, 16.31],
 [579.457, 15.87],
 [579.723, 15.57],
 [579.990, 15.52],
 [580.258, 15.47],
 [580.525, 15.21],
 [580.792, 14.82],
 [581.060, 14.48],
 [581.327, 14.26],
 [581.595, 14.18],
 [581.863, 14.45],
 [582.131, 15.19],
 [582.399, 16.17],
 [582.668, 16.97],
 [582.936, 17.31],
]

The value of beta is 16.1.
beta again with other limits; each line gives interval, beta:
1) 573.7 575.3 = 15.3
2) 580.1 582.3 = 15.2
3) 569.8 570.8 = 16.0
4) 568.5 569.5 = 15.5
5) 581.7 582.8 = 16.6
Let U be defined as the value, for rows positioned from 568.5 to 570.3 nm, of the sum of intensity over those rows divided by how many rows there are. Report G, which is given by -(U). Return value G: -15.4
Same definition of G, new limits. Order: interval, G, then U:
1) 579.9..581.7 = -14.8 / 14.8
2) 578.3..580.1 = -15.9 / 15.9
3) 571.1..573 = -15.2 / 15.2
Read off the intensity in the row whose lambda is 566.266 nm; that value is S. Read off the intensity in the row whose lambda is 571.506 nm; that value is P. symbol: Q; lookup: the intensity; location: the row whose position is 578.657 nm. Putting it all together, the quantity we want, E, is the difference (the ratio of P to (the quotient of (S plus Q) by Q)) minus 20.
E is -11.8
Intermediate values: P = 15.94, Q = 16.17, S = 15.34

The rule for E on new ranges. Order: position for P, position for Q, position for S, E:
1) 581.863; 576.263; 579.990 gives -13.1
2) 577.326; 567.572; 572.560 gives -12.8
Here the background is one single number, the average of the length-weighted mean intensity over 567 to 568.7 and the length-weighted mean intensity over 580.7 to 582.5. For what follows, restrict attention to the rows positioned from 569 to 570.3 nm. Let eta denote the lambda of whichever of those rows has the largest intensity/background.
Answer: 570.192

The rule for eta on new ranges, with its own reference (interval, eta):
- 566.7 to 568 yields 567.833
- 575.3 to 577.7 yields 575.468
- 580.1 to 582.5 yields 582.399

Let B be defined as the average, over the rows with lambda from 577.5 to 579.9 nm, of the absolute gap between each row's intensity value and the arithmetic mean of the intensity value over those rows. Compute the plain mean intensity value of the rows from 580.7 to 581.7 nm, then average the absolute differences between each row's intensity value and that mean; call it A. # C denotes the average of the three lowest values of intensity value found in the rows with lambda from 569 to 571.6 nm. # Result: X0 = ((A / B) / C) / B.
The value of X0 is 0.05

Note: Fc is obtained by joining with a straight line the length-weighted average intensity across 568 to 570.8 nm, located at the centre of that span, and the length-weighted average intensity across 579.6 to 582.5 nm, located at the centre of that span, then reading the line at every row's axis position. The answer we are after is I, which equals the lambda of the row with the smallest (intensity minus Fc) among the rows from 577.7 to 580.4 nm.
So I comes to 577.858 nm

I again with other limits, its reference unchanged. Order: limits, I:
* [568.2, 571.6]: 568.618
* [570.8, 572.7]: 572.560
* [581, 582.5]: 581.595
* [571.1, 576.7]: 573.615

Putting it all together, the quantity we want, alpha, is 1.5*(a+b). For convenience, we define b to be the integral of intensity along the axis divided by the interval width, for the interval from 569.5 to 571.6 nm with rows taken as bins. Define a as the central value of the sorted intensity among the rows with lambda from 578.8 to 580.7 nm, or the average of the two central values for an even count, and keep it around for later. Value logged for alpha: 47.1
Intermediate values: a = 15.6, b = 15.9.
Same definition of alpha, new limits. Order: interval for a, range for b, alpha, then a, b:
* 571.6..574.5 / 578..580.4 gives 45.4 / 14.4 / 15.8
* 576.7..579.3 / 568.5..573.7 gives 45.3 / 15.0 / 15.2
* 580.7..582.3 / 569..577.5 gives 44.2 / 14.5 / 15.0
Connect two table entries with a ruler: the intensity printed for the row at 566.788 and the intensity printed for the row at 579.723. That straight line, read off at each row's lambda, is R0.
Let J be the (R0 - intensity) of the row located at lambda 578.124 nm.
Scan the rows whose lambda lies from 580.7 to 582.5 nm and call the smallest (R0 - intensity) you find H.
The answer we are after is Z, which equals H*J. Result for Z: -0.1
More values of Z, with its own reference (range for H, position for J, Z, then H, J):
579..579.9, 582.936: 1.1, -0.8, -1.4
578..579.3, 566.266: 1.2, -1.0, -1.3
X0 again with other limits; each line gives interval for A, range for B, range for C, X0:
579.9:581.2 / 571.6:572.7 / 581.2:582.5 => 0.22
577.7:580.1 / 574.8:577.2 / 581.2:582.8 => 0.14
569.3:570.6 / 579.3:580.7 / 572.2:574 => 0.29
